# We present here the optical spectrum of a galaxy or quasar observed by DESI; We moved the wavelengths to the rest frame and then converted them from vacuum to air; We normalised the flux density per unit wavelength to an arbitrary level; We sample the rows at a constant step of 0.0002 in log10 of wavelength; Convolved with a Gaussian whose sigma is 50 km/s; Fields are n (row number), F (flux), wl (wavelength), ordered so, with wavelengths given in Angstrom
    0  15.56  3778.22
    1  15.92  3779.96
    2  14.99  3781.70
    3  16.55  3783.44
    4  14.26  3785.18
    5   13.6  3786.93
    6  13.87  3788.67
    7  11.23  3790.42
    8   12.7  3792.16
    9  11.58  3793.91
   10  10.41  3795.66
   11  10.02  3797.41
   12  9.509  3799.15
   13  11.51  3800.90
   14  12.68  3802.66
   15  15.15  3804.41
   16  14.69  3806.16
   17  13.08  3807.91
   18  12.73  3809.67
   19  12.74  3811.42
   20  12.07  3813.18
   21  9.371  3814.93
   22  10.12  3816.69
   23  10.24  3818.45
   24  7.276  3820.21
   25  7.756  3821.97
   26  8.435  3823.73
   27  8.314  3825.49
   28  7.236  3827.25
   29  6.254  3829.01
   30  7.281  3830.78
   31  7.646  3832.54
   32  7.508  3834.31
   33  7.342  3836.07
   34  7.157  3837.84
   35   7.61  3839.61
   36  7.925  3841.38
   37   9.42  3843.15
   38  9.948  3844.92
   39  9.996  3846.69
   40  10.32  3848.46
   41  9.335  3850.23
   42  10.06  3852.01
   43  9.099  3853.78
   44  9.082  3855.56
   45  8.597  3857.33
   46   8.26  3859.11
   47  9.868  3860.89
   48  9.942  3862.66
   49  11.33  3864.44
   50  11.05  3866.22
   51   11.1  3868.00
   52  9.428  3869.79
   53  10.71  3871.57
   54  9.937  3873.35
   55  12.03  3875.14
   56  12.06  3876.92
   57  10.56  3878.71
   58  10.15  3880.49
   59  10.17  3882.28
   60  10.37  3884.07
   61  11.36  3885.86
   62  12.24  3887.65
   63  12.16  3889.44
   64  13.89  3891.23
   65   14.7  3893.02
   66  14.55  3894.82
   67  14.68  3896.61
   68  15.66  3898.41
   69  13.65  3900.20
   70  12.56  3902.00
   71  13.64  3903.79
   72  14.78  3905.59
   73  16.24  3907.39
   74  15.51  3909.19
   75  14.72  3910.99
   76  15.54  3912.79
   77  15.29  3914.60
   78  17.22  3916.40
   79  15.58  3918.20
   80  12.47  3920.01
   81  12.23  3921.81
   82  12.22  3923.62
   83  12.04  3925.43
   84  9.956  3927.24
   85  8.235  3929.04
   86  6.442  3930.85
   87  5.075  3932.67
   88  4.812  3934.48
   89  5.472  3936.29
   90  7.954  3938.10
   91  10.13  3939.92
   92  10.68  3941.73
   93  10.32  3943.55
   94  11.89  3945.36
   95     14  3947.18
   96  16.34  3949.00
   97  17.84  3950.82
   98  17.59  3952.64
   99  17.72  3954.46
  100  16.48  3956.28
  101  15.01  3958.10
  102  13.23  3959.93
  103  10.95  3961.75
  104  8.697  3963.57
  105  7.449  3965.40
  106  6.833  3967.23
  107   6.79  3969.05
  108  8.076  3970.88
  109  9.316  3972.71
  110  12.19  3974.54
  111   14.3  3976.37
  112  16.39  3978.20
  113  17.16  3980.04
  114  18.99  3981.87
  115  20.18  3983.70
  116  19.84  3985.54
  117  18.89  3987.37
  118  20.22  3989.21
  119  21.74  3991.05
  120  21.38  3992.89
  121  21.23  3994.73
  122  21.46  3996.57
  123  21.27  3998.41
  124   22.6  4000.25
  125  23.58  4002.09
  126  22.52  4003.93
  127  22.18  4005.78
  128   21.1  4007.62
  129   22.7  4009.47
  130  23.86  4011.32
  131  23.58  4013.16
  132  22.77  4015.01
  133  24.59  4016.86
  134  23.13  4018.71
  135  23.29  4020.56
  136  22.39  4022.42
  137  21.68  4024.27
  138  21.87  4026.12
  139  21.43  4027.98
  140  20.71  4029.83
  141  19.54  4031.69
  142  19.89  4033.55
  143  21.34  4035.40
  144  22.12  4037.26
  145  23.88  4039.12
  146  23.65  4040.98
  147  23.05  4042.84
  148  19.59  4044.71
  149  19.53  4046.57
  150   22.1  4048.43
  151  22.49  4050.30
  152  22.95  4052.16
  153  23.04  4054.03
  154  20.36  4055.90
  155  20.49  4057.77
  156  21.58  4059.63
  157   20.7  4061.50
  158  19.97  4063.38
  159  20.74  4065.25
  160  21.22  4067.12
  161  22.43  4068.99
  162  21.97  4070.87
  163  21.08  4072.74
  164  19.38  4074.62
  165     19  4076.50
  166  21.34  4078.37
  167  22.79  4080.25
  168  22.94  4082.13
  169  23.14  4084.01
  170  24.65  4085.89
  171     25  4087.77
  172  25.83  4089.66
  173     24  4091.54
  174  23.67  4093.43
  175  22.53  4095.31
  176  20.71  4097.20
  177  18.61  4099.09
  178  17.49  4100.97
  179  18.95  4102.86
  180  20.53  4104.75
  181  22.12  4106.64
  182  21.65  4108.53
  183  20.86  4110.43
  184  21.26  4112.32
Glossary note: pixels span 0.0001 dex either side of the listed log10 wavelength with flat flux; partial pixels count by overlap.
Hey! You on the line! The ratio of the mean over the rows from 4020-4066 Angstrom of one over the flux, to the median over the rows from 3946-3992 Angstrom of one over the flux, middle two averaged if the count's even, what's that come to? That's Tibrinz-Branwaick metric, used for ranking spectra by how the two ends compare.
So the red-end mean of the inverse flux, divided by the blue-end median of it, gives 0.76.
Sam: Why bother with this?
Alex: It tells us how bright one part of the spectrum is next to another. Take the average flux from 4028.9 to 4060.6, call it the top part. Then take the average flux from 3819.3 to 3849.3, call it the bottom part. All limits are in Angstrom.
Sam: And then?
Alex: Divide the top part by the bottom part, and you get 2.7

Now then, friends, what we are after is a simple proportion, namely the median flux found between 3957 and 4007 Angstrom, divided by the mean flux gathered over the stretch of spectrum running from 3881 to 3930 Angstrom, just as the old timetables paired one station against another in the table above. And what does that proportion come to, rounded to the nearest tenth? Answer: 1.4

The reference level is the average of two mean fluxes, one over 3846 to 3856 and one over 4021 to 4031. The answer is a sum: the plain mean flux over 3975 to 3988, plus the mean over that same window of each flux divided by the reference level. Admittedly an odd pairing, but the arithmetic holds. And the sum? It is 19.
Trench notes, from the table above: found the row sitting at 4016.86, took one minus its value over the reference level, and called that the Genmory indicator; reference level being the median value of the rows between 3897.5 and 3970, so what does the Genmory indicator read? -0.96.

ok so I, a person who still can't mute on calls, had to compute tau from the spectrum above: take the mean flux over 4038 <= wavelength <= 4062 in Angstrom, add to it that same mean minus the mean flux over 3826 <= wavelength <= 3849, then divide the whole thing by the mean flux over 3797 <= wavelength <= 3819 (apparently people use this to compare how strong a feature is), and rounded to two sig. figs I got 3.0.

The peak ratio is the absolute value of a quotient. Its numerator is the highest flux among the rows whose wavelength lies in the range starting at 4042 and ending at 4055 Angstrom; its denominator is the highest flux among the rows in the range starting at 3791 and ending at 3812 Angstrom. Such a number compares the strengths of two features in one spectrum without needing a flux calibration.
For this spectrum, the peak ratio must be 1.52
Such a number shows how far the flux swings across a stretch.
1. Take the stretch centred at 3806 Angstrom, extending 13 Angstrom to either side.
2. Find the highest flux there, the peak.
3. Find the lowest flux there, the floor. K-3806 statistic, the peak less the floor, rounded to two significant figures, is 5.8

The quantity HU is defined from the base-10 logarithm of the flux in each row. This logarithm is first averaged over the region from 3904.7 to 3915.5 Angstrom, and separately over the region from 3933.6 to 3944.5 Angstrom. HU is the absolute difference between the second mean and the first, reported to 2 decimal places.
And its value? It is 0.29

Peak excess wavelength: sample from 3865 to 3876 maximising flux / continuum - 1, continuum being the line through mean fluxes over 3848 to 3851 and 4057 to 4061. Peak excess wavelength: 3875.14 Angstrom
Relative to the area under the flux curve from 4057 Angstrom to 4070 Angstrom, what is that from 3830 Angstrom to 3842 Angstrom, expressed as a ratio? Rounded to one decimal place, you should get 0.3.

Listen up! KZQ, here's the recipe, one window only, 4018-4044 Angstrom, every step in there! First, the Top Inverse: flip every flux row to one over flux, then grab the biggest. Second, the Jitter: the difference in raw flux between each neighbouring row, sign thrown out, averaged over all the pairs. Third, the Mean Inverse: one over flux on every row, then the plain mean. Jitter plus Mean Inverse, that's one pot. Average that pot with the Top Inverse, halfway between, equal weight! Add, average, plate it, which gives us 0.41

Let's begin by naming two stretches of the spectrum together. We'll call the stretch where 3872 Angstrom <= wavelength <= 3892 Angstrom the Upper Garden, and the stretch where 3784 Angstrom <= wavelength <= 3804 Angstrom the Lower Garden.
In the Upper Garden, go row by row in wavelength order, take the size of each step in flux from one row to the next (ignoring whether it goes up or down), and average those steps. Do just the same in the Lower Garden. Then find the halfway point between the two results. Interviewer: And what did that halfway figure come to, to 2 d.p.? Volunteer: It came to 0.97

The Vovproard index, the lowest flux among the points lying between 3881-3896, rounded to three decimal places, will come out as 10.170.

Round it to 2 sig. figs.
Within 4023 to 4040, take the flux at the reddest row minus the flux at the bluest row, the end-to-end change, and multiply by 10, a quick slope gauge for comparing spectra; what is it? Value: 22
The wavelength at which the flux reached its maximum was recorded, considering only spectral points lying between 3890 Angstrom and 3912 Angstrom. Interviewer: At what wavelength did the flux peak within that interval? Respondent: 3907.39 Angstrom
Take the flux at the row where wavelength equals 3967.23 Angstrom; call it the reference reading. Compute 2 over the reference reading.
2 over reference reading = 0.29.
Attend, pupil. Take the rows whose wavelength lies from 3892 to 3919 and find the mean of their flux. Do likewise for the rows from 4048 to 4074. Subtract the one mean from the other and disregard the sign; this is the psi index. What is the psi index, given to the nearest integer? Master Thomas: 7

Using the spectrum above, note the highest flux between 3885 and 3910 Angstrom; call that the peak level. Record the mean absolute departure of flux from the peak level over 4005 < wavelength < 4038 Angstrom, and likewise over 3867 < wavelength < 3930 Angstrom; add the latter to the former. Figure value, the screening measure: 9.4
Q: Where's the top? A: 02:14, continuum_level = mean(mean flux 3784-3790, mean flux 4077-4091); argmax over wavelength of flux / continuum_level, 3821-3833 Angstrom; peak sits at 3823.73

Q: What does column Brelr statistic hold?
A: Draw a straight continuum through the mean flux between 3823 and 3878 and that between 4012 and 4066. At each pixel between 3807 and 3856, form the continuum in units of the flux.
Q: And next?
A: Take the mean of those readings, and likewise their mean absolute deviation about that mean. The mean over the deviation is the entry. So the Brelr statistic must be 5.5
